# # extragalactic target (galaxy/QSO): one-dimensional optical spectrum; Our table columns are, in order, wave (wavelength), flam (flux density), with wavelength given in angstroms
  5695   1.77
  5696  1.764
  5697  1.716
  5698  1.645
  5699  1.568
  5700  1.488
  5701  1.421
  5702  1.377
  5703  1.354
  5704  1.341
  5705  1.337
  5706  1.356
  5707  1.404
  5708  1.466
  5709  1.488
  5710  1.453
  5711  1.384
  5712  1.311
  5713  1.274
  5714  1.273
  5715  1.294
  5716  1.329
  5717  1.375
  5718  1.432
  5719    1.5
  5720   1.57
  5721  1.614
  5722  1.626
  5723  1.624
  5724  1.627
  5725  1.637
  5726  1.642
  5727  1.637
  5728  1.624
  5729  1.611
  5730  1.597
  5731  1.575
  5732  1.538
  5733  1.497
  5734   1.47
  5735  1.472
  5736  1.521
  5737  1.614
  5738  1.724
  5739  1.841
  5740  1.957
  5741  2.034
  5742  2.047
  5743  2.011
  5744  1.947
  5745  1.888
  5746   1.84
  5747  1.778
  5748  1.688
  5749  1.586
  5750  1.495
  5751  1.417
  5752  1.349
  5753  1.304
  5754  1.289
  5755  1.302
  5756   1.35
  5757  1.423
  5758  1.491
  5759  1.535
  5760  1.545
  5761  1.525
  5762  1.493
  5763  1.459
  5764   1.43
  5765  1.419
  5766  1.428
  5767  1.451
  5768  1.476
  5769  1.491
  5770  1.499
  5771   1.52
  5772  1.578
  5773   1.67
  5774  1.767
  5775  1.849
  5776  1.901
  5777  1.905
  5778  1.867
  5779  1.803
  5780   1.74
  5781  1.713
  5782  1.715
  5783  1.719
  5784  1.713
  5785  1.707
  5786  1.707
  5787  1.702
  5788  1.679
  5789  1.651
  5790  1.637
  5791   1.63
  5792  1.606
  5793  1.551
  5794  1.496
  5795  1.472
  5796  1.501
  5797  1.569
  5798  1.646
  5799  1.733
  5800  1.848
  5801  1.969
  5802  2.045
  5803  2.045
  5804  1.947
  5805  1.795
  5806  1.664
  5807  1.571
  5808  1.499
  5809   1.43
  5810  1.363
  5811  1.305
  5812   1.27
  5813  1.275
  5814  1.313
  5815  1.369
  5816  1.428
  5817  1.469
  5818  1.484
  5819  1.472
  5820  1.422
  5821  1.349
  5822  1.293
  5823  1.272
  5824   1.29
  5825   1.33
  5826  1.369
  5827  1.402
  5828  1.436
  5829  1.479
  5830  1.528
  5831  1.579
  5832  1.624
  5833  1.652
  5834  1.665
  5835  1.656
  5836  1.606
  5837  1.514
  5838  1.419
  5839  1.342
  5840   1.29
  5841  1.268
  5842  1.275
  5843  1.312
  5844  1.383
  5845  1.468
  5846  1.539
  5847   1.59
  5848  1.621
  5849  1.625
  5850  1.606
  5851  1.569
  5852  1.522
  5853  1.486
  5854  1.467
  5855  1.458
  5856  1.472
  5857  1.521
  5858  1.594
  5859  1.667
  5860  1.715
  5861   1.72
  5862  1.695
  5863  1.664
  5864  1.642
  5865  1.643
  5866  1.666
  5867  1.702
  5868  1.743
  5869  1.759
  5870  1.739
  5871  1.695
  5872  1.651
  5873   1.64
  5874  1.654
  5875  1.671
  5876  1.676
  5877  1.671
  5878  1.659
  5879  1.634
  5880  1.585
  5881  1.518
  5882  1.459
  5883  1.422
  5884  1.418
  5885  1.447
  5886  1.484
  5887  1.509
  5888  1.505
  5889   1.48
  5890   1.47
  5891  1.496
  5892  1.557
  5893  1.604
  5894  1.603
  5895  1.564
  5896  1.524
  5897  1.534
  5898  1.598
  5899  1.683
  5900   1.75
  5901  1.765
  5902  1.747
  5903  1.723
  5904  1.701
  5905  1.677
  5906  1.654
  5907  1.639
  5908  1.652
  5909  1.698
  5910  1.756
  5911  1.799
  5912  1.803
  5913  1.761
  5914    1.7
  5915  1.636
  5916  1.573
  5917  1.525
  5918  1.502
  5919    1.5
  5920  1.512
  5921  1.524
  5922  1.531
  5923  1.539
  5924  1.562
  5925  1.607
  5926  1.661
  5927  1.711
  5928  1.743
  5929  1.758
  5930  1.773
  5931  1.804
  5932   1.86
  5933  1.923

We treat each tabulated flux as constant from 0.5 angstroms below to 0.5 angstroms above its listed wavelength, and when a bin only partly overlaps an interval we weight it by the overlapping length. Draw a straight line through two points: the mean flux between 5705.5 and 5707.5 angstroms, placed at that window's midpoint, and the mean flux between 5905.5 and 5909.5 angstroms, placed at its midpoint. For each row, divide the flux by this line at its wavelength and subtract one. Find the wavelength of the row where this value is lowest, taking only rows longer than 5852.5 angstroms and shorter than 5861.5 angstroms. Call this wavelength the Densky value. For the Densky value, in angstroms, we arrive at 5855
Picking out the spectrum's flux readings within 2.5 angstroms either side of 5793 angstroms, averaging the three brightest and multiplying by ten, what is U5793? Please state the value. 16.0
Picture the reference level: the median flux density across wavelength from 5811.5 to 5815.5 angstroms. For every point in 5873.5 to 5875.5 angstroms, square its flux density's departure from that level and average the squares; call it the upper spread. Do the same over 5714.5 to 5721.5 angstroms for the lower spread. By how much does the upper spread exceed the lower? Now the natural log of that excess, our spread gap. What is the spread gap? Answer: -2.3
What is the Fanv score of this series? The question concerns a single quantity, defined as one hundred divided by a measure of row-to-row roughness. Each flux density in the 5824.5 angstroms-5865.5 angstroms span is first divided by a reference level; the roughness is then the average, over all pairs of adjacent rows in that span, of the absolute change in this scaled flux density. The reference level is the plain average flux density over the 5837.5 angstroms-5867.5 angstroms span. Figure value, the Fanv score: 3836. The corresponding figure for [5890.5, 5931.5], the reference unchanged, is 4620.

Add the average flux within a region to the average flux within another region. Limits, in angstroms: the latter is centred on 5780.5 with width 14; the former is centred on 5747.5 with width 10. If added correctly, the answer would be 3.47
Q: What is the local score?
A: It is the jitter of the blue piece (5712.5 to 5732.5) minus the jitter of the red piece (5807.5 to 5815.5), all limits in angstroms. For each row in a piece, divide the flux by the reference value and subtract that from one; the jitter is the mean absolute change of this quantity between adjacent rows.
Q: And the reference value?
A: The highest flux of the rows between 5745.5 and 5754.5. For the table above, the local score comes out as -0.012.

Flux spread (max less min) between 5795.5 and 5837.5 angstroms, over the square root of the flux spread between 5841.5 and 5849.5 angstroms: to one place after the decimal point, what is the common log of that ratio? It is 0.1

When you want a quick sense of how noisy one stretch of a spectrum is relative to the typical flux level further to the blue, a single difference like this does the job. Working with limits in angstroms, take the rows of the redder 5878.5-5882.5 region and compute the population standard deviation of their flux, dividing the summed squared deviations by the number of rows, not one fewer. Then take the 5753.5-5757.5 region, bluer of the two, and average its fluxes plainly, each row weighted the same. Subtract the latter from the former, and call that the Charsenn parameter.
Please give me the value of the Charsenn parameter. -1.27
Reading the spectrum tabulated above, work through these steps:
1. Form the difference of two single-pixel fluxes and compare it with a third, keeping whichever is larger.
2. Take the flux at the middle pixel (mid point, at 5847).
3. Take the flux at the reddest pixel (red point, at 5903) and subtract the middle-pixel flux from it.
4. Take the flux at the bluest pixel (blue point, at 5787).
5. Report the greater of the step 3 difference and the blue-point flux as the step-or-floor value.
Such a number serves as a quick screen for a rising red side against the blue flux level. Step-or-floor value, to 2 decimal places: 1.70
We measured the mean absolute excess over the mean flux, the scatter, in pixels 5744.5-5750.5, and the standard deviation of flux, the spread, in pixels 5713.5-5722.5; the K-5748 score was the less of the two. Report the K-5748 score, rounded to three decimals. 0.123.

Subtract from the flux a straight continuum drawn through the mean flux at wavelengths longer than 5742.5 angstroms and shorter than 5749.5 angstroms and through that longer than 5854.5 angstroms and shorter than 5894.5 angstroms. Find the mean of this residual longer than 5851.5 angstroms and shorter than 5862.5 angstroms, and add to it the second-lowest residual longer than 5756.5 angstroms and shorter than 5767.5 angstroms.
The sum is -0.4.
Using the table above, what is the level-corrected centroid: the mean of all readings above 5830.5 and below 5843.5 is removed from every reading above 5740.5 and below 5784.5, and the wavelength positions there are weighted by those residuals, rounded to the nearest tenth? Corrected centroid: 5762.5 angstroms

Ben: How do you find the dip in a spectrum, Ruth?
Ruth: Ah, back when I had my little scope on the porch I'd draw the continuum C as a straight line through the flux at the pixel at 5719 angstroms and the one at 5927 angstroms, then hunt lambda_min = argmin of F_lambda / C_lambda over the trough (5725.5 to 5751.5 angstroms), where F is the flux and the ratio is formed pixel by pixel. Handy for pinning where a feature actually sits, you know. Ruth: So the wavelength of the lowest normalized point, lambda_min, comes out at 5751 angstroms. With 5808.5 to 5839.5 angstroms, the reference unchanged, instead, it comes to 5823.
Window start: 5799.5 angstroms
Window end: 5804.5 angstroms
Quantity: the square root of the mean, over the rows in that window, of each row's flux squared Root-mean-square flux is 1.97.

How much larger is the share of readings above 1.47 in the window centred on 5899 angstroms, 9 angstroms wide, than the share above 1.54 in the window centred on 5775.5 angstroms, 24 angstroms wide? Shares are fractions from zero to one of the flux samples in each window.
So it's 0.3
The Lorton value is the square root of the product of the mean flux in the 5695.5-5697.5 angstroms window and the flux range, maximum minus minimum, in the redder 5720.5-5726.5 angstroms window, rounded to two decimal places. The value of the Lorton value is 0.22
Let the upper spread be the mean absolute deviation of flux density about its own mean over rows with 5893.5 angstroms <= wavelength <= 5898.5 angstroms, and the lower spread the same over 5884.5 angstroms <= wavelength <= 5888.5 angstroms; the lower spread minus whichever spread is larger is -0.008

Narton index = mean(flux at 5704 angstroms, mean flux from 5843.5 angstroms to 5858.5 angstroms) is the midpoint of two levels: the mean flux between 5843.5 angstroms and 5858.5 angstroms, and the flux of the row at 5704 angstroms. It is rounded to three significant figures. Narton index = 1.43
